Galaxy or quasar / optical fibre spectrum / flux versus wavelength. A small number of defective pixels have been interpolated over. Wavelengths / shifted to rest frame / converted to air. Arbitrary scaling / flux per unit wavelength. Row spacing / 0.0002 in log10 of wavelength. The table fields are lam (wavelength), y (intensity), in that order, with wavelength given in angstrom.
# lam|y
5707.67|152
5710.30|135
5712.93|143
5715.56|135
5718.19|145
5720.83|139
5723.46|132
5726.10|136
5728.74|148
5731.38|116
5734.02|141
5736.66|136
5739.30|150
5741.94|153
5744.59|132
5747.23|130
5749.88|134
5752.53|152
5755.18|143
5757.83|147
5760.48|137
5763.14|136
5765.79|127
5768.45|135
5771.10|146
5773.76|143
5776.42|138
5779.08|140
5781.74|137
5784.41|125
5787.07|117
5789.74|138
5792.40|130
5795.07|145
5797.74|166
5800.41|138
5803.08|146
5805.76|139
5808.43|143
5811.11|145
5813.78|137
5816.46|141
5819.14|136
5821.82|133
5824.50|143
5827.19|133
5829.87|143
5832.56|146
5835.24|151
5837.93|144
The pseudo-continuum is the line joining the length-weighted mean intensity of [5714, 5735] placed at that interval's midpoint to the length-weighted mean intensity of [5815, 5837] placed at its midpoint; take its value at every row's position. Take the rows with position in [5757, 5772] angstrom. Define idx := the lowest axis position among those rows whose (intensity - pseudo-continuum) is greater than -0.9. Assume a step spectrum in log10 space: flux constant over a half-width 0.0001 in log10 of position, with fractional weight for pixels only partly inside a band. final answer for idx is 5757.83 angstrom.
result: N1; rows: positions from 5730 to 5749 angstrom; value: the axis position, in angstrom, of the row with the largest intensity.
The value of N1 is 5741.94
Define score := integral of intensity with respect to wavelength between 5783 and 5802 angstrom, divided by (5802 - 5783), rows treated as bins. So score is 137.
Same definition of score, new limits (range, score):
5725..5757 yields 139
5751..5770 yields 140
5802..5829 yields 140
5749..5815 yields 139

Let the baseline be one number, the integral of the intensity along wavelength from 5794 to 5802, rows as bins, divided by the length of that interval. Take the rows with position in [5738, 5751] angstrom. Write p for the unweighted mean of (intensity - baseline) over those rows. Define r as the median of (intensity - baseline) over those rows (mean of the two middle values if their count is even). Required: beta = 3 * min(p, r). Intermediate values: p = -9.9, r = -15.7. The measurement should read -47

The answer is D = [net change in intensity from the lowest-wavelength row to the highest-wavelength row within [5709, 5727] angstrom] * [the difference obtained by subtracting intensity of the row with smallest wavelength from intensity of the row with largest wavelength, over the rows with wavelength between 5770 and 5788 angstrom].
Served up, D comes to -29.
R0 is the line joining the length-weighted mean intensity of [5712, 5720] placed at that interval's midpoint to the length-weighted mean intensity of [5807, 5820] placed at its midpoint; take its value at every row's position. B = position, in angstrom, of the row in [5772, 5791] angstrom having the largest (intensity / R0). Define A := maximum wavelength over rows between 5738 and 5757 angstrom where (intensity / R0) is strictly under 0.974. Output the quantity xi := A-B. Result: -23.9 angstrom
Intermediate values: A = 5749.88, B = 5773.76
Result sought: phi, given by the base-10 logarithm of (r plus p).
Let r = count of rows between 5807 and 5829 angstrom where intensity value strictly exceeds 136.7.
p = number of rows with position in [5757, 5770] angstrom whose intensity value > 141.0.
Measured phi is 0.78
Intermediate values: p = 1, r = 5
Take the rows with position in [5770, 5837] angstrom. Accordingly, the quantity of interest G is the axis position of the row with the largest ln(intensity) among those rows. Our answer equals 5797.74 angstrom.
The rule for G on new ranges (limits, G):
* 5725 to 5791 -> 5741.94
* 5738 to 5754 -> 5741.94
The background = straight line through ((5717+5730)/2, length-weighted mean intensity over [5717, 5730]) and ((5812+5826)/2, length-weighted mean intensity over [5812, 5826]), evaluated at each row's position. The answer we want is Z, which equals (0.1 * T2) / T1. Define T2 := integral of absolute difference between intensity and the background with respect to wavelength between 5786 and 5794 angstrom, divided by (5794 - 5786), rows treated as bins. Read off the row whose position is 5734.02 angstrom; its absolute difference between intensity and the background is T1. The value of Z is 0.7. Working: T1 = 1.3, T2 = 10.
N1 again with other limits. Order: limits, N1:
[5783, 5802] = 5797.74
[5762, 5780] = 5771.10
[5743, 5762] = 5752.53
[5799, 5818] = 5803.08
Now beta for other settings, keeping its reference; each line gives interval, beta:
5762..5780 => -36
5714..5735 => -40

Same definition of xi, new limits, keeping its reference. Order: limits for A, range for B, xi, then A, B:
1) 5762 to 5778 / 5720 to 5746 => 26.5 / 5768.45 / 5741.94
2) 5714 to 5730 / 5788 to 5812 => -71.6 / 5726.10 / 5797.74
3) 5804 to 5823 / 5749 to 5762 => 69.3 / 5821.82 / 5752.53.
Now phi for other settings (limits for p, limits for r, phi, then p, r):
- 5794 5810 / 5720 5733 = 0.78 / 4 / 2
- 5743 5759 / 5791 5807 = 0.90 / 3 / 5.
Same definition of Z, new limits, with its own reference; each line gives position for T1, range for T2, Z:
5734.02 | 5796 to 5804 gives 0.9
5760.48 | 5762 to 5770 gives 0.3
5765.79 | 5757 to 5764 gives 0.0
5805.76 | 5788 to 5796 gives 1.0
